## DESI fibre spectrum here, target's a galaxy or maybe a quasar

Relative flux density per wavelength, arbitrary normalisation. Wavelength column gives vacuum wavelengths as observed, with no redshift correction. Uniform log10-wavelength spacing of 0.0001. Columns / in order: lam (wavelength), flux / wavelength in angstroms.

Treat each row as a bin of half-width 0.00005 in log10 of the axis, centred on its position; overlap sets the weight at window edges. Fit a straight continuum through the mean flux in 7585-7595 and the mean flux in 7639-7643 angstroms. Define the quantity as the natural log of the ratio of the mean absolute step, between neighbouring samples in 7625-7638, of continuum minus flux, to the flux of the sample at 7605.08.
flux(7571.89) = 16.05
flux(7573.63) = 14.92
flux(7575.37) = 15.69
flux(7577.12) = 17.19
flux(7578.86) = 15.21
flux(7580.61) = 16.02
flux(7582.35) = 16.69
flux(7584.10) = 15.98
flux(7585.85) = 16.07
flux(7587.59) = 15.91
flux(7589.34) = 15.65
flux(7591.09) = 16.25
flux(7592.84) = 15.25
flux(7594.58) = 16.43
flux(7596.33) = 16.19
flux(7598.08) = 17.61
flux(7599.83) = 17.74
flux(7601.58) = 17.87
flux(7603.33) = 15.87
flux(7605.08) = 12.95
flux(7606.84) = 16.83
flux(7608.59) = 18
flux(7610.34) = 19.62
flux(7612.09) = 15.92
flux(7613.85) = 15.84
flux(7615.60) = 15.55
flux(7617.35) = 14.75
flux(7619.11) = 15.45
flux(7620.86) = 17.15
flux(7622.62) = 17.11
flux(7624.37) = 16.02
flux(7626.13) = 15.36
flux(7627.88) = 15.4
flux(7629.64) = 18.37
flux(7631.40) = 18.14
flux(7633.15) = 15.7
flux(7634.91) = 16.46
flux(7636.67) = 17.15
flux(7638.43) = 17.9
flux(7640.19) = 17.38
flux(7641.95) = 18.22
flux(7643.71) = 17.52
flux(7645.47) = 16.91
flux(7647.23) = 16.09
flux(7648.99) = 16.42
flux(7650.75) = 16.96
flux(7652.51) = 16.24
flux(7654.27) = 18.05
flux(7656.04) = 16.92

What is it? -2.4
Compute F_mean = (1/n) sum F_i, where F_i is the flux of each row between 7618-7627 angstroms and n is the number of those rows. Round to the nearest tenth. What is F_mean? 16.2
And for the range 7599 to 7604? 17.2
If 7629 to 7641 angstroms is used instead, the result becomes 17.3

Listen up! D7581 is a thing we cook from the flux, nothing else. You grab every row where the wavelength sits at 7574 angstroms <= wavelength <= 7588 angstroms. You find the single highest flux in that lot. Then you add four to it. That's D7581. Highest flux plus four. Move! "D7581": 21.2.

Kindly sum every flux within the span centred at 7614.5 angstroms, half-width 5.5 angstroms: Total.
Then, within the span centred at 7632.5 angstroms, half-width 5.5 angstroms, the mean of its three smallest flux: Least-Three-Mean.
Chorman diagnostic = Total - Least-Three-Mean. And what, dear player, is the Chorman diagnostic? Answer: 81.3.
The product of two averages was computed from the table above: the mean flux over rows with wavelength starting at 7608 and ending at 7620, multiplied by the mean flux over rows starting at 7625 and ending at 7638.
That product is 274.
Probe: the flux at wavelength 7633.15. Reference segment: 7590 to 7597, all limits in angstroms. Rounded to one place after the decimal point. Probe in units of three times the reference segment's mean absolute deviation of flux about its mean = 13.4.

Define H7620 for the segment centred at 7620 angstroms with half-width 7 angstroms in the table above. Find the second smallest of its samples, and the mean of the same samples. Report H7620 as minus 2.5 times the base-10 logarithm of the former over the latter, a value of 0.04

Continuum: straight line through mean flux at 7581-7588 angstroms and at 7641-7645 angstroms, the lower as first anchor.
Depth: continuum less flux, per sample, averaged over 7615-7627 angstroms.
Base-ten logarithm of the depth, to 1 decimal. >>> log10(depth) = 0.1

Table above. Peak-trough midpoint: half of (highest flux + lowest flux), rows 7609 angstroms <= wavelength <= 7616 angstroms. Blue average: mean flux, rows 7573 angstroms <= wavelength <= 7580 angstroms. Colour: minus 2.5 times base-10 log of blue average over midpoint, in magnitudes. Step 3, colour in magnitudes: 0.12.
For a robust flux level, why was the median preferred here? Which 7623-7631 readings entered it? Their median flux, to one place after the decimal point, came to 15.7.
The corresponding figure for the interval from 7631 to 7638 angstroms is 16.8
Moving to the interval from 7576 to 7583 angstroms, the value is 16.4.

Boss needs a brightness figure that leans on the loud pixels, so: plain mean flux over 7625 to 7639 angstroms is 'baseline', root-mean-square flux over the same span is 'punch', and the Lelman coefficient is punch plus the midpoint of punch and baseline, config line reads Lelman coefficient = 33.7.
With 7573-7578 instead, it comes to 31.9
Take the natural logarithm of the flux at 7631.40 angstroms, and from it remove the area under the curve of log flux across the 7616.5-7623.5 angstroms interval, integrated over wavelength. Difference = -17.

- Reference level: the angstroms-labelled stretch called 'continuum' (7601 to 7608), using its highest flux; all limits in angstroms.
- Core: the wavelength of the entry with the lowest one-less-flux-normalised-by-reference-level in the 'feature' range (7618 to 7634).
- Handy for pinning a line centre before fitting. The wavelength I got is 7629.64 angstroms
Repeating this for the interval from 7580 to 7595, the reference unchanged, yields 7582.35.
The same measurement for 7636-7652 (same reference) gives 7641.95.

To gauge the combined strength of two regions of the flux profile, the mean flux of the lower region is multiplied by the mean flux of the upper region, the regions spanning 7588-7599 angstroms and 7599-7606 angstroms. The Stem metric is 261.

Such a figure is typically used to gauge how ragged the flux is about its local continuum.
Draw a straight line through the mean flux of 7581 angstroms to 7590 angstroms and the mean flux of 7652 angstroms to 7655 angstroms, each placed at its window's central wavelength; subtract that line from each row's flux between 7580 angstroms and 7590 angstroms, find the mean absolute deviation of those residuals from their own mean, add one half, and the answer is 0.74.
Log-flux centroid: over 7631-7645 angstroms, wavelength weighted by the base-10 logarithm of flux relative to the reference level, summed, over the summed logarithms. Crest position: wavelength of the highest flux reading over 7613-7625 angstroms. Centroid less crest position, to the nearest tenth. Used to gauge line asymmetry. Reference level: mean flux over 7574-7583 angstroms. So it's 17.8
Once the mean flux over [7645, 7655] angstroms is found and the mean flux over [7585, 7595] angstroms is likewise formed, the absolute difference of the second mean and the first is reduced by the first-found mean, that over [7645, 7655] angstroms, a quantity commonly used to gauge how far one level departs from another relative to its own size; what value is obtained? -15.9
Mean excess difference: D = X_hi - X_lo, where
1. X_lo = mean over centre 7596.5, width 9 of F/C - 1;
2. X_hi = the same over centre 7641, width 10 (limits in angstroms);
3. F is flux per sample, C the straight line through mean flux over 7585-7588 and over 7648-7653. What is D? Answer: 0.03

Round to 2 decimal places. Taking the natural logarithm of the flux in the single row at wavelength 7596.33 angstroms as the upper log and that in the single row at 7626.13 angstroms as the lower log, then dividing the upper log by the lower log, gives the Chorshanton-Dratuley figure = 1.02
